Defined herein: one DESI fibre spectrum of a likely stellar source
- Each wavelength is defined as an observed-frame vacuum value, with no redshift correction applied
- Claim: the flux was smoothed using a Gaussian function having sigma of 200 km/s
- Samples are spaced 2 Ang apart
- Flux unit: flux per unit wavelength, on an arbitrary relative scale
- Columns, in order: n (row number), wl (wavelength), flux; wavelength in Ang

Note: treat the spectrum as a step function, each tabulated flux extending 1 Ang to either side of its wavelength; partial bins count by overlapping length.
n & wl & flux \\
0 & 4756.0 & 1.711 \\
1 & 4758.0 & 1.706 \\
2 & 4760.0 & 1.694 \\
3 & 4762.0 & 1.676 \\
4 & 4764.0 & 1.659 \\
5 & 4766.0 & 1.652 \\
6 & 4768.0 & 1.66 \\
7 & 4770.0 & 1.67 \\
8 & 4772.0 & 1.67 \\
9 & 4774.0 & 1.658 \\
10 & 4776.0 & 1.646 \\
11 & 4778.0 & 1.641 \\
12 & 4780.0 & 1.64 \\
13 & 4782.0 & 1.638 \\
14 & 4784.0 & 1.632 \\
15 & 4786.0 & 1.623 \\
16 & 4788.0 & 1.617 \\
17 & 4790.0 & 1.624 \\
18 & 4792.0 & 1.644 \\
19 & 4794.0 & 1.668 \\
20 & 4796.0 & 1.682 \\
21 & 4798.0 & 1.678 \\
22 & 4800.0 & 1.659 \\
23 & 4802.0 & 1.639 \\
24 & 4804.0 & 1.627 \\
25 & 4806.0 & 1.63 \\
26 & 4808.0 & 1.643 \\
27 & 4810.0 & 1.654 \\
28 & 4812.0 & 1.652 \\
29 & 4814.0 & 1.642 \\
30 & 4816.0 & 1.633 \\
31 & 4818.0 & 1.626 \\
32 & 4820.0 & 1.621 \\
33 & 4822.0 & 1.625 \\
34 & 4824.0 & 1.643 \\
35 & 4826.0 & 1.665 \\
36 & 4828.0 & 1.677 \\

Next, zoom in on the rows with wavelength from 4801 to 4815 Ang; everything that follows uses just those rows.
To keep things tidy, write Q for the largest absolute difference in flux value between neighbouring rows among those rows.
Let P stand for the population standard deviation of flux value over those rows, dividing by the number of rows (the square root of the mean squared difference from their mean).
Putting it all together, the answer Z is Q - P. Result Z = 0.0036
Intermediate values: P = 0.009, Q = 0.0130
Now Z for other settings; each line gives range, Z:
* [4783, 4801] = 0.0004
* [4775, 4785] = 0.0015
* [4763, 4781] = 0.0014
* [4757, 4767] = -0.0024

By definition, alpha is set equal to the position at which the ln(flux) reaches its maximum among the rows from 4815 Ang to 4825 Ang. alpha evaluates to 4824.0 Ang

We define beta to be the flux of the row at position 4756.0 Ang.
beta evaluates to 1.711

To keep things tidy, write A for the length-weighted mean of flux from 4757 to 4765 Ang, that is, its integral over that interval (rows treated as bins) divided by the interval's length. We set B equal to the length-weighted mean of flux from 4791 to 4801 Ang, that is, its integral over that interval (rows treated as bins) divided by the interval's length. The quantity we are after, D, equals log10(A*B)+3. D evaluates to 3.45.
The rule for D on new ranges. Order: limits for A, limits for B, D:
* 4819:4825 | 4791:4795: 3.43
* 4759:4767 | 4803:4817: 3.44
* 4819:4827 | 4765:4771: 3.43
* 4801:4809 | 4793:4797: 3.44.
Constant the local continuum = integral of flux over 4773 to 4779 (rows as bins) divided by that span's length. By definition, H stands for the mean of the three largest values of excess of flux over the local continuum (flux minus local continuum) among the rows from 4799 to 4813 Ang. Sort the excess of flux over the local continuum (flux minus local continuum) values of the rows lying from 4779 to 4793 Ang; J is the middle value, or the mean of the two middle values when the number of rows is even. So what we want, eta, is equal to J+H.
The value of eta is -0.010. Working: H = 0.007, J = -0.02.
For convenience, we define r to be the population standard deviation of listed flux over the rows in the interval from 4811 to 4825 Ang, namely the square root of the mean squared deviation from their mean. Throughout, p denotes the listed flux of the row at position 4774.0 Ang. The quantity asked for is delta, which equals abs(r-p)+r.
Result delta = 1.66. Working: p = 1.658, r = 0.011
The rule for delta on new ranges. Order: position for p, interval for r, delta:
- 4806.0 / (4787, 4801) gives 1.63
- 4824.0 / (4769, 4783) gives 1.64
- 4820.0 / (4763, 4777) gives 1.62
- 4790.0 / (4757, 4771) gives 1.62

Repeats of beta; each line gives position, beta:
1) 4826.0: 1.665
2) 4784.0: 1.632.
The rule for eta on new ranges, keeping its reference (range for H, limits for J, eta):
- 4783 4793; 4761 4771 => -0.003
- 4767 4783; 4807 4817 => 0.013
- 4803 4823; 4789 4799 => 0.021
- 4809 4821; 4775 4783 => -0.007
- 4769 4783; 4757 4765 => 0.054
